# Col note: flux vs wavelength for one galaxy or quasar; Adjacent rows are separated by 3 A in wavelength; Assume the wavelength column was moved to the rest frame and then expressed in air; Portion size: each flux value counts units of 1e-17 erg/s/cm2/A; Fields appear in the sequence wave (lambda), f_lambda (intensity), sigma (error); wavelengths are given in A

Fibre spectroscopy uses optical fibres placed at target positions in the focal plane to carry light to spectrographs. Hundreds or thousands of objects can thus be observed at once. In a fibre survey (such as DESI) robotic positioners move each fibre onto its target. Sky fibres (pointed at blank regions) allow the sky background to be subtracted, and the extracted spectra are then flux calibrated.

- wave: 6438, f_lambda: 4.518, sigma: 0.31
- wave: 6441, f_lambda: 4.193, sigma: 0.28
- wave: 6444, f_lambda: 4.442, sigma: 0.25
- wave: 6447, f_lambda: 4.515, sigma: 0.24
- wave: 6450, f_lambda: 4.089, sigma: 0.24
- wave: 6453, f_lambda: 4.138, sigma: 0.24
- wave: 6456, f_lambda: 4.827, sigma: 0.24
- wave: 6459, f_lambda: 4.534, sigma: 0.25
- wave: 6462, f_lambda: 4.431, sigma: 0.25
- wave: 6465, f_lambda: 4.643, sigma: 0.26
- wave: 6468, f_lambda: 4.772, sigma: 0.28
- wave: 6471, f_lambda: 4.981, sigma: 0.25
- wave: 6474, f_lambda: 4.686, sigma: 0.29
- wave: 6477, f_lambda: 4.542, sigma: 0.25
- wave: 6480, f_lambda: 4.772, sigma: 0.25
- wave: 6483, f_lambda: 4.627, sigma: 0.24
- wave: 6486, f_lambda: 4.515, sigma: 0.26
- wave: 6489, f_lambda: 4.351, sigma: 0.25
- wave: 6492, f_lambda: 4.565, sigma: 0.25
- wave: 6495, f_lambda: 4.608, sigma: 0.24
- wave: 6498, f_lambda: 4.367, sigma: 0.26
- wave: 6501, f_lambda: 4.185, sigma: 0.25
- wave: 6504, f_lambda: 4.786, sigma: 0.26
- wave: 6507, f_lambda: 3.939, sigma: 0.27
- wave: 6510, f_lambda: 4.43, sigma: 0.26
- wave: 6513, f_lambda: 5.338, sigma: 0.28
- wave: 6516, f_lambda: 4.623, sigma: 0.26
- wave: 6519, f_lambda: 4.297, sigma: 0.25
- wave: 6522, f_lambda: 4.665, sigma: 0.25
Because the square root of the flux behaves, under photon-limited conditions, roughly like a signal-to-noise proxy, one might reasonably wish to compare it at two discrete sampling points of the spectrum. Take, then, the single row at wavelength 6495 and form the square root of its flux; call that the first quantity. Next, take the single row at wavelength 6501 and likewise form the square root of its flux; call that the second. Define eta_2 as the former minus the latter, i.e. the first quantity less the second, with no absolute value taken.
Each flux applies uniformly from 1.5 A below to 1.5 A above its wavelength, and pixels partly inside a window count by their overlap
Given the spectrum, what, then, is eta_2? 0.10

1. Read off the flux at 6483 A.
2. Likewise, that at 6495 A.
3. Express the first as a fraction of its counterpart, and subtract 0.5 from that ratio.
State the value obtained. 0.504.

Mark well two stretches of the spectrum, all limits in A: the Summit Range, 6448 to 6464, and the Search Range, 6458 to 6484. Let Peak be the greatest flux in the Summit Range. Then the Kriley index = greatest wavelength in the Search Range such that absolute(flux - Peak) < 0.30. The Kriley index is 6483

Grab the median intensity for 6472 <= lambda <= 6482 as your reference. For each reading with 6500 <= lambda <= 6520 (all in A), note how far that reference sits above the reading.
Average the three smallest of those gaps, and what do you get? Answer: -0.23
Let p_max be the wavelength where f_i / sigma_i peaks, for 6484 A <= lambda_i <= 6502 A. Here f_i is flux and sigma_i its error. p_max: 6495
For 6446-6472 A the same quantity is 6456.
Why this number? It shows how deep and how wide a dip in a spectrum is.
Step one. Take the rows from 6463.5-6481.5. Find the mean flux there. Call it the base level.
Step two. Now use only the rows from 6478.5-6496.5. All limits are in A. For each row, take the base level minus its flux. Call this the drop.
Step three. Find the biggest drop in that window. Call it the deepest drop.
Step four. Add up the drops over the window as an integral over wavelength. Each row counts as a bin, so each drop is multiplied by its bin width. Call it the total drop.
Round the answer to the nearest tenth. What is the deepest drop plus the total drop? 3.3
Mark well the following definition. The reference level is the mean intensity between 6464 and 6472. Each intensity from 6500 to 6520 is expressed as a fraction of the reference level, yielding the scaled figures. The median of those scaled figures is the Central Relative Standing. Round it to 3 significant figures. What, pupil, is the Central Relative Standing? 0.923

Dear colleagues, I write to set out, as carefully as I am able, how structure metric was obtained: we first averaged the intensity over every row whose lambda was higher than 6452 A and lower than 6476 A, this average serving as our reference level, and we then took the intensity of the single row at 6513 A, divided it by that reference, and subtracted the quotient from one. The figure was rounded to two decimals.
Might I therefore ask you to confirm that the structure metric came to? -0.15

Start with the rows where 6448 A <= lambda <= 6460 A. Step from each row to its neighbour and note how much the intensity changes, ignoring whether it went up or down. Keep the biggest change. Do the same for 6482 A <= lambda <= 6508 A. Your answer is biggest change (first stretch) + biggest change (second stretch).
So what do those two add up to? 1.5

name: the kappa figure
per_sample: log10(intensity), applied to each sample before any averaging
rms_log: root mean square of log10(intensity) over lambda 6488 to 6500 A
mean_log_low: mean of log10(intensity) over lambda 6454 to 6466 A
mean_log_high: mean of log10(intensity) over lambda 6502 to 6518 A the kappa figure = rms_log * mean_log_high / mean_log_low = 0.650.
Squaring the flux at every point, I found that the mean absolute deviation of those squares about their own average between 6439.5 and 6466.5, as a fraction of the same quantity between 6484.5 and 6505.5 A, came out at 1.19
